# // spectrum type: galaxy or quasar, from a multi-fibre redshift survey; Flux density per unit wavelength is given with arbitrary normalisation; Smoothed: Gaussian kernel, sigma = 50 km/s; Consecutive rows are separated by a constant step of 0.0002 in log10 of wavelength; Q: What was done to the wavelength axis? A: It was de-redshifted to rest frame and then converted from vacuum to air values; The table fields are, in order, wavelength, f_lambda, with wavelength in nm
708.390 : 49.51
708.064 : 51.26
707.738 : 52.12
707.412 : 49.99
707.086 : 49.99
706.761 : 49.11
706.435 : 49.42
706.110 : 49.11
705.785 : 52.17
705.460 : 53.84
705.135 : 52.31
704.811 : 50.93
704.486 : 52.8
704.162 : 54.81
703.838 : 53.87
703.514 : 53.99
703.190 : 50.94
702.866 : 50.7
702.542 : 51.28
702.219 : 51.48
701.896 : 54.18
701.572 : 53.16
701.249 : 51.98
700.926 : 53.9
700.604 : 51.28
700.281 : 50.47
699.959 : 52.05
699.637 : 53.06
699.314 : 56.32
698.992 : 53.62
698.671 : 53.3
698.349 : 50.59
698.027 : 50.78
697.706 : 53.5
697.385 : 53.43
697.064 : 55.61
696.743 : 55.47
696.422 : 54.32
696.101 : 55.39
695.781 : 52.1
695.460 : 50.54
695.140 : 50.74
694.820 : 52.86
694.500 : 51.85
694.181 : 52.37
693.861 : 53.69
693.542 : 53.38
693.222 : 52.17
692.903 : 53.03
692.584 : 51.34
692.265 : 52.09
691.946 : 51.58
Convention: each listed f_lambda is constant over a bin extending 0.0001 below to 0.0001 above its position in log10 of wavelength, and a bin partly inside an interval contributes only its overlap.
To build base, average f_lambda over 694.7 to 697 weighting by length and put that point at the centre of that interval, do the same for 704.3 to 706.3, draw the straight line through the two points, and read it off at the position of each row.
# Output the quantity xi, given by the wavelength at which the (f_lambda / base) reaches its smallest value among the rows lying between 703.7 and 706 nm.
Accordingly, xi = 704.811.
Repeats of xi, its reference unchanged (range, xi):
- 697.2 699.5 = 698.349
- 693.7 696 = 695.460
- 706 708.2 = 706.110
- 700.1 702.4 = 700.281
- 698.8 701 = 700.281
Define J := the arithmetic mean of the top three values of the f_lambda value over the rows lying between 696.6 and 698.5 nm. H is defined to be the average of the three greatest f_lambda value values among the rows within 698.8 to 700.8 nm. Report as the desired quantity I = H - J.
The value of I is -0.5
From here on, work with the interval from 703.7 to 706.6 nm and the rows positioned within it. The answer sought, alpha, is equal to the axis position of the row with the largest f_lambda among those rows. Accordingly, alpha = 704.162 nm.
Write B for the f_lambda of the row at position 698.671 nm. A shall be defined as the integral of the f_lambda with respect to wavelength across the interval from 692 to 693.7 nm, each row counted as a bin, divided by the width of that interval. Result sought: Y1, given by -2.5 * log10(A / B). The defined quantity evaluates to 0.02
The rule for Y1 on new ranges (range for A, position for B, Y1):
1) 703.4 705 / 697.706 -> 0.00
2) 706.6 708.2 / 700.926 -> 0.07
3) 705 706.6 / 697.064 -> 0.09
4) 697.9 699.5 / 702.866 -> -0.05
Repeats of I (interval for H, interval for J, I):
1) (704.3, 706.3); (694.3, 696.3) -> -0.5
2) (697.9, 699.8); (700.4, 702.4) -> 0.7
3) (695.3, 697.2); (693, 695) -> 2.2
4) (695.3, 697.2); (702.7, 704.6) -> 1.3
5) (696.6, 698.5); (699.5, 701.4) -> 1.9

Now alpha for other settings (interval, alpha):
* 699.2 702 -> 699.314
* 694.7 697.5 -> 697.064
